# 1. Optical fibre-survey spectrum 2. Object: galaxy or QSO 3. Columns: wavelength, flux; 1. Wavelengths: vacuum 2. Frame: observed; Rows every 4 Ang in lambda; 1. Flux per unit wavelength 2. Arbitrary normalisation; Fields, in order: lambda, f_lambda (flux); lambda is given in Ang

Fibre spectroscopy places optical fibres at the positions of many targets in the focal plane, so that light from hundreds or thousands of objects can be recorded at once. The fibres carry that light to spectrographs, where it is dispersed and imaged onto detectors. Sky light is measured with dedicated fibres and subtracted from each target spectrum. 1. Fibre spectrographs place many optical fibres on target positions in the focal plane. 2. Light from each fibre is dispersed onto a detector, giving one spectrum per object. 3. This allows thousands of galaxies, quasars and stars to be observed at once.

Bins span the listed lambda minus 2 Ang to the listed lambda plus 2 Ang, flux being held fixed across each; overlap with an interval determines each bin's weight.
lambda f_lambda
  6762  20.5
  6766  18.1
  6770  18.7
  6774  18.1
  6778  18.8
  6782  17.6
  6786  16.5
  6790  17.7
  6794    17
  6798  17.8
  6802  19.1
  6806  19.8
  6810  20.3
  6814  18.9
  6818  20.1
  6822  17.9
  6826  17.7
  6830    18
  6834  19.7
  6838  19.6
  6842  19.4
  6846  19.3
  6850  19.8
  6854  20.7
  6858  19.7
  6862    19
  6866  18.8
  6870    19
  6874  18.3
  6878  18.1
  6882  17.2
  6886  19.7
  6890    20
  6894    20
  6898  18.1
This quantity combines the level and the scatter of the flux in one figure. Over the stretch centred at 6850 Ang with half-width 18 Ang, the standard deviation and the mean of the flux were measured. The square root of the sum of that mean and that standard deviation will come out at 4.48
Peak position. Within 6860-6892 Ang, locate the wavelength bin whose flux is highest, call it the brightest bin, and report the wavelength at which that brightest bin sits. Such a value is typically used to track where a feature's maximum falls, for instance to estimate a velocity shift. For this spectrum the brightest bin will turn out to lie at 6890 Ang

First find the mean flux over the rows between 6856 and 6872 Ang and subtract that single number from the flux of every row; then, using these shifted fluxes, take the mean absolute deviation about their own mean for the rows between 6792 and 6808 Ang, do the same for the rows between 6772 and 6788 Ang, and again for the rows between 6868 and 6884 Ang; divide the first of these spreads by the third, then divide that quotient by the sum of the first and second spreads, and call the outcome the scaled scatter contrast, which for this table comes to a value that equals 1.2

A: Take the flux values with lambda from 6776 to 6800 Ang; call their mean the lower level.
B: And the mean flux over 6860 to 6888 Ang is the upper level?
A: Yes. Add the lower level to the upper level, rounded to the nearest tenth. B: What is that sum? 36.2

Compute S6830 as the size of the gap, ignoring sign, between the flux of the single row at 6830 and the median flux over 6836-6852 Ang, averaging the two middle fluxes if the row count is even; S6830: 1.5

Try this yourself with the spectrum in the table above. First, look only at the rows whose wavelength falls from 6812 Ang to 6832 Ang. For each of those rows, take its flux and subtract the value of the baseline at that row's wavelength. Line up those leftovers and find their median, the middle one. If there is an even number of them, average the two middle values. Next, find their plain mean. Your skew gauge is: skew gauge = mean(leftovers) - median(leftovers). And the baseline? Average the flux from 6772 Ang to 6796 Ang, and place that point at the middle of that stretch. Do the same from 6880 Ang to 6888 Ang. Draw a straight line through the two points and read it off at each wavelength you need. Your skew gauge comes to 0.6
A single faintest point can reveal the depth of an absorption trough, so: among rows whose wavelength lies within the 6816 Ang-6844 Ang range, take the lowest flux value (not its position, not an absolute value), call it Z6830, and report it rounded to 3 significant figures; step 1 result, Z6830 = 17.7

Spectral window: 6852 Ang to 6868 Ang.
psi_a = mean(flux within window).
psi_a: 19.55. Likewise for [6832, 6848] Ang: 19.50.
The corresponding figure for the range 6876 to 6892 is 18.75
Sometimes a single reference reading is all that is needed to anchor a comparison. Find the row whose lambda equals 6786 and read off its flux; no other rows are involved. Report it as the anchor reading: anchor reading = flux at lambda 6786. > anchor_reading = 16.5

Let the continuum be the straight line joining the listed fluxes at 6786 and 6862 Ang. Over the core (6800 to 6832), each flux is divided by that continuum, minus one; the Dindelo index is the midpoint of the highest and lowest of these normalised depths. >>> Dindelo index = 0.084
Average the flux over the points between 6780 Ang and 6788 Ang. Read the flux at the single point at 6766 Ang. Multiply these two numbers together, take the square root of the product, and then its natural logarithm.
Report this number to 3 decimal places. 2.866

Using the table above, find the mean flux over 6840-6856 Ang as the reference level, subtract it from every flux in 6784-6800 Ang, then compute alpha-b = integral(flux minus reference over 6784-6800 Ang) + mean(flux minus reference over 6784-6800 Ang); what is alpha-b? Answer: -43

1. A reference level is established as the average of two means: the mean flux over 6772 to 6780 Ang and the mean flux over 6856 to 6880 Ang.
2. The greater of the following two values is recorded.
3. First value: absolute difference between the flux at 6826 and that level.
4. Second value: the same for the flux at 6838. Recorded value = 1.0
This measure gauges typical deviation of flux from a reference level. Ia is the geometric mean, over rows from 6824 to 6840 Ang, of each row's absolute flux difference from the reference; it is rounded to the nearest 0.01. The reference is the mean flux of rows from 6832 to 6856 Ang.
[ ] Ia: 0.41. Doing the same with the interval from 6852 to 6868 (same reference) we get 0.43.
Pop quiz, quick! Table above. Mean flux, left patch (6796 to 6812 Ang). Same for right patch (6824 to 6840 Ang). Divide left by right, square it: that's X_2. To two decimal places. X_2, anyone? 1.05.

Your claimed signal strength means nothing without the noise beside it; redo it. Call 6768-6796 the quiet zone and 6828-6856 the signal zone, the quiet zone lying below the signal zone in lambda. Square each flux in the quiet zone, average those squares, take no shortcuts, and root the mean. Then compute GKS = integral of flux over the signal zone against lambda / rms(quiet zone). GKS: 30.7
